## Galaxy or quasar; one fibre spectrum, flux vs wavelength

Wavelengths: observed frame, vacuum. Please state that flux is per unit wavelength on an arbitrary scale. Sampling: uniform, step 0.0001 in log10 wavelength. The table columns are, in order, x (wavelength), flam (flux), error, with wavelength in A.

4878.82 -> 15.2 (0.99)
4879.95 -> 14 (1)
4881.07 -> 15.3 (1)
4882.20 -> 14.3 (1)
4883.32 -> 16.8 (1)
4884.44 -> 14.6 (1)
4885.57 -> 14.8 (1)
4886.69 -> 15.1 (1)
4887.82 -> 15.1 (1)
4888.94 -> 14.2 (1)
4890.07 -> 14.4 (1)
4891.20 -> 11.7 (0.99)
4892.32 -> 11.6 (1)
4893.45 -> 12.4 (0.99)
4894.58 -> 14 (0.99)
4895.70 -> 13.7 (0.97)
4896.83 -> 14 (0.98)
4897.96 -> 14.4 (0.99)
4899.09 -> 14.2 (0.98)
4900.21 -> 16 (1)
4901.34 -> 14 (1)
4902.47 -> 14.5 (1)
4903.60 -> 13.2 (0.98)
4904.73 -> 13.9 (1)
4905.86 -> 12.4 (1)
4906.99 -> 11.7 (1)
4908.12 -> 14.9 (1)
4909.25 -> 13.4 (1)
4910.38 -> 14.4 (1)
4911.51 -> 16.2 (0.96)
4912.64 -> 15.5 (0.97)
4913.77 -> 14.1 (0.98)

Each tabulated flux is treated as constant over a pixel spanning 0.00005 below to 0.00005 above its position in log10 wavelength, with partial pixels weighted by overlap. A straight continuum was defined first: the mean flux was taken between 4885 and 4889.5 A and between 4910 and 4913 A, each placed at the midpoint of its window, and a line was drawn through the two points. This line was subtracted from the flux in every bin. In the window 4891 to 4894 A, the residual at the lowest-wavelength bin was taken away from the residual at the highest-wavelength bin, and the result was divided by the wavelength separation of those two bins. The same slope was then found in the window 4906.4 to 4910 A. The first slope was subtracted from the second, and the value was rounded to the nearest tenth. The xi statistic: 0.4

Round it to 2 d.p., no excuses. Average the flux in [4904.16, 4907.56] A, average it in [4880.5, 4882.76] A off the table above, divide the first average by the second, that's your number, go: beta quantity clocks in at 0.86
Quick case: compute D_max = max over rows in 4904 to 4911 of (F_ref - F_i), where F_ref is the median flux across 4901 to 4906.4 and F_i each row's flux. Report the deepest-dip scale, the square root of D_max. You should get 1.48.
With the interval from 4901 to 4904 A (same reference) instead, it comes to 0.84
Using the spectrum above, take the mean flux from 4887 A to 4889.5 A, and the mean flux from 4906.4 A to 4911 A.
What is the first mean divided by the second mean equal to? 1.08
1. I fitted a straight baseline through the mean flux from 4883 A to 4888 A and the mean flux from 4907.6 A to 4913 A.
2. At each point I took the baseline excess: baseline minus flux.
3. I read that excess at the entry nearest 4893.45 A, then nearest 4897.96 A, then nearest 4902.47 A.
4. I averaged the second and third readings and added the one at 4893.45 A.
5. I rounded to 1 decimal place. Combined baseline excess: 3.3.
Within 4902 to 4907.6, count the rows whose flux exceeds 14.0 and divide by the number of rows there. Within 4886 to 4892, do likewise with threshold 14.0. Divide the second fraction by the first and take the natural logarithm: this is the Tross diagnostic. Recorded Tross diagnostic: 1.4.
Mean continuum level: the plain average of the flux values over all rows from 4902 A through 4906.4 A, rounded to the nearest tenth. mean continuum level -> 13.5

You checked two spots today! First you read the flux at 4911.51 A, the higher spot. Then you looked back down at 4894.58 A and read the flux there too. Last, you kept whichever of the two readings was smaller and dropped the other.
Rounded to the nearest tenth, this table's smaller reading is 14.0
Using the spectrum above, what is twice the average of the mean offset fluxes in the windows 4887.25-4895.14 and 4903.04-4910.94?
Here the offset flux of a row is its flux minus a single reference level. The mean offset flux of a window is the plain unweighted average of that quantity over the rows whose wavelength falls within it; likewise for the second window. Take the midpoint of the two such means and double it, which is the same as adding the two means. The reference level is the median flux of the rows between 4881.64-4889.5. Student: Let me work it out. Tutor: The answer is -2.8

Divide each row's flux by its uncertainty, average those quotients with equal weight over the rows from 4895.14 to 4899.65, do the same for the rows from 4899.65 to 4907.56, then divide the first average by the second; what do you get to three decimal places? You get 1.048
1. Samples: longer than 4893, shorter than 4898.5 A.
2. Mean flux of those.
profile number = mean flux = 13.7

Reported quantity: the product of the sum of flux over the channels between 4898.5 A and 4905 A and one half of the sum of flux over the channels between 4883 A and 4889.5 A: 3887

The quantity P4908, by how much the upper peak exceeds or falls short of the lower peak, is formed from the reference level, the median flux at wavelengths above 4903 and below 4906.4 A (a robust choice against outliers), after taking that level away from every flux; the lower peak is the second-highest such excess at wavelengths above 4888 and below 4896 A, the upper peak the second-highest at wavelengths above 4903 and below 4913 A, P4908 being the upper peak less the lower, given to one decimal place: 1.3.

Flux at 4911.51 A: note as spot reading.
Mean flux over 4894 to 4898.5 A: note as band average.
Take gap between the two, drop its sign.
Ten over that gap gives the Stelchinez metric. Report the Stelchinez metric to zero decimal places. 5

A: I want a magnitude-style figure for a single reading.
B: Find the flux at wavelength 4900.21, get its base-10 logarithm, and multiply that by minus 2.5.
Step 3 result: -3.01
